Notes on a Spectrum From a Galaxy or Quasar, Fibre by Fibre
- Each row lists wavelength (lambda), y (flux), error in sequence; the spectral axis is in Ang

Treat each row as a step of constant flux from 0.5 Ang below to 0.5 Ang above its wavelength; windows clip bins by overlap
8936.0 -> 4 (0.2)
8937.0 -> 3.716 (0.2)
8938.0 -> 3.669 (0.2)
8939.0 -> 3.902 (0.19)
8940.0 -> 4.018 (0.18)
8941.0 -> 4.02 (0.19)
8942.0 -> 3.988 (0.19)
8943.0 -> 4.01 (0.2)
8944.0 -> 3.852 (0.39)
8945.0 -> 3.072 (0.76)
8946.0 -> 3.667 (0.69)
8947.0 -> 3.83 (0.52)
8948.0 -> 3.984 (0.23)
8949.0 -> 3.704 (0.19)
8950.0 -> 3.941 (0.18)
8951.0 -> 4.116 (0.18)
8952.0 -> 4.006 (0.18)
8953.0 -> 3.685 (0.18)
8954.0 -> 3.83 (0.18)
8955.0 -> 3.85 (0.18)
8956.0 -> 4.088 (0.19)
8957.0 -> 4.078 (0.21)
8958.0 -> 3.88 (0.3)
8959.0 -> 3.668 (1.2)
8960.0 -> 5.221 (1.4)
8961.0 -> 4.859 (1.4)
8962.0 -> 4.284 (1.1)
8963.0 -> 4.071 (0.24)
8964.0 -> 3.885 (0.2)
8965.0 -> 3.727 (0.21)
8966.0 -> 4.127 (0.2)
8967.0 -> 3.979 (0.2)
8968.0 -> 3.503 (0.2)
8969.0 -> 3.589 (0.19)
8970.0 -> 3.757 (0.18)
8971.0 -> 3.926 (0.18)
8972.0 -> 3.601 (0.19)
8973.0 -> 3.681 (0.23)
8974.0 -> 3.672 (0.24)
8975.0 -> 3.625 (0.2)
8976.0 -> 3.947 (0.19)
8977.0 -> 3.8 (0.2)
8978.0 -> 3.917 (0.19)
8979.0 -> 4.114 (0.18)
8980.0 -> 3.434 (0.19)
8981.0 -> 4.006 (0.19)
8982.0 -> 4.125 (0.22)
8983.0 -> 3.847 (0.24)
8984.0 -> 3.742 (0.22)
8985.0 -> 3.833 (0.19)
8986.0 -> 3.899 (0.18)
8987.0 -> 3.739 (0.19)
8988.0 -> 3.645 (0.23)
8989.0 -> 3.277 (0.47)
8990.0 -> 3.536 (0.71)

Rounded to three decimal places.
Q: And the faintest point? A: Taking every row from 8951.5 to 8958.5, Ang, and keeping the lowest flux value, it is 3.685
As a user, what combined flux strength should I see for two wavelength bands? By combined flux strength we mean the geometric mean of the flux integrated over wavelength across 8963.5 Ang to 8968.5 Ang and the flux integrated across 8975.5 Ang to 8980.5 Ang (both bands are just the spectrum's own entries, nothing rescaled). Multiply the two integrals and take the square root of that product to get 19.2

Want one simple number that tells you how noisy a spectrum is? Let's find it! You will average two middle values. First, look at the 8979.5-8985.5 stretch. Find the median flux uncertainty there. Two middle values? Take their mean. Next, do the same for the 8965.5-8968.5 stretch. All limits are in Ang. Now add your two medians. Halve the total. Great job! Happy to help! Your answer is 0.20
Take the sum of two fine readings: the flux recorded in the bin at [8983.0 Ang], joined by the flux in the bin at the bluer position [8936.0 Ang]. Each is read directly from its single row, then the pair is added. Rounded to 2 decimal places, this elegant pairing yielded 7.85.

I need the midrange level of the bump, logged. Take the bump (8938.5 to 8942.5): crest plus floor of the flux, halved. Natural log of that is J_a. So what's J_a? 1.38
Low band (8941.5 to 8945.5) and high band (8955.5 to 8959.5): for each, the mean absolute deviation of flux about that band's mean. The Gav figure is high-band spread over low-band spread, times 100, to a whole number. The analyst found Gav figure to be 47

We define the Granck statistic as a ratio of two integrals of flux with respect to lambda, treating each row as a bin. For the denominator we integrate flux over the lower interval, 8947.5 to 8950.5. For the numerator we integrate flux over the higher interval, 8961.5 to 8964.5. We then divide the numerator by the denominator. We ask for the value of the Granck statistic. 1.05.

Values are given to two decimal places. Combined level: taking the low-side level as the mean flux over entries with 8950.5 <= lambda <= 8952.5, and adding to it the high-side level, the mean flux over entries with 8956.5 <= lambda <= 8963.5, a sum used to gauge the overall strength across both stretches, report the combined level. 8.36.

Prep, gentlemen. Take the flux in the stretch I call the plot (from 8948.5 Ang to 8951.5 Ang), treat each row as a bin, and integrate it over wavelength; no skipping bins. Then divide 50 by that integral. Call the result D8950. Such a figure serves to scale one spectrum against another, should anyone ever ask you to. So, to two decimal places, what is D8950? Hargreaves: 4.25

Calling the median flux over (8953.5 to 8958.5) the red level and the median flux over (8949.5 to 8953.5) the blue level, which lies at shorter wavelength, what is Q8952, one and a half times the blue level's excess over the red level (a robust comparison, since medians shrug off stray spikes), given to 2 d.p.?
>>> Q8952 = 0.14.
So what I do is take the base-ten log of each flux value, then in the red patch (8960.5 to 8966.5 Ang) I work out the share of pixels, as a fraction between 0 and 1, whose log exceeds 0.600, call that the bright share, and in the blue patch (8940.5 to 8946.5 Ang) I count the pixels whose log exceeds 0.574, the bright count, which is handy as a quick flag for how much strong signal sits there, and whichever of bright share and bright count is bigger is 4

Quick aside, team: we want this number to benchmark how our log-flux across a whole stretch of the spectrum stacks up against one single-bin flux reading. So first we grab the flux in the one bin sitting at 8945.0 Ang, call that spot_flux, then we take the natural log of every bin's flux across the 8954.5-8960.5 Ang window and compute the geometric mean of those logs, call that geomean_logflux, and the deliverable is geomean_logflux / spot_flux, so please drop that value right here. 0.46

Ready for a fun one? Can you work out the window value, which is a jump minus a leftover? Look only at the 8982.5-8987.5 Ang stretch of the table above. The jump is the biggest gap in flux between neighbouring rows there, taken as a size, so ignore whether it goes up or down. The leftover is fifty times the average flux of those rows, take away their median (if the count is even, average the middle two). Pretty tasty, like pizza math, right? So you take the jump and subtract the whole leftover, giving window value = -187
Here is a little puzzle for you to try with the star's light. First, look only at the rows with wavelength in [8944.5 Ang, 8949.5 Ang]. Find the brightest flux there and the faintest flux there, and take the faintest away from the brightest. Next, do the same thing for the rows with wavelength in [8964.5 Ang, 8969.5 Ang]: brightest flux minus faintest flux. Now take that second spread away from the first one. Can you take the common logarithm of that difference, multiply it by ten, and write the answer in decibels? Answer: -5.4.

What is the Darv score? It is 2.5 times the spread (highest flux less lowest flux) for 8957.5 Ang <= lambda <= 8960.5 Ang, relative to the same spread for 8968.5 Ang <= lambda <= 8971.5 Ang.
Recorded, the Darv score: 12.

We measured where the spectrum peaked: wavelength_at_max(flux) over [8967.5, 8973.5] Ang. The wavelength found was 8971.0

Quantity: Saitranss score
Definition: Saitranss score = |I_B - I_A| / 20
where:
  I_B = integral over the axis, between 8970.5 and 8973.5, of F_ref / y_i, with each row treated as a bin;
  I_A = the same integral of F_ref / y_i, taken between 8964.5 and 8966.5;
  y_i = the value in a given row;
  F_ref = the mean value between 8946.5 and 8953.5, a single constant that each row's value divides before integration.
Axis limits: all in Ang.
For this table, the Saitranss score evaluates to 0.057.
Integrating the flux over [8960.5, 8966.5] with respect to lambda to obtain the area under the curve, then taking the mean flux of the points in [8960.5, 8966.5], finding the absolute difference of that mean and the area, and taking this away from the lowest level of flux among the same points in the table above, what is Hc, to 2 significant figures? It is -17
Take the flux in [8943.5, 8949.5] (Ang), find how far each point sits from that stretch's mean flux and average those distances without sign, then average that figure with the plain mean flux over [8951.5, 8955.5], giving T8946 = 2.03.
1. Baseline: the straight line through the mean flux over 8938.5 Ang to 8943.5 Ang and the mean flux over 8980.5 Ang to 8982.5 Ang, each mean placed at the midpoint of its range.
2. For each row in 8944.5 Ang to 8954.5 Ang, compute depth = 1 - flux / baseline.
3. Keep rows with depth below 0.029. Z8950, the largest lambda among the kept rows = 8952.0 Ang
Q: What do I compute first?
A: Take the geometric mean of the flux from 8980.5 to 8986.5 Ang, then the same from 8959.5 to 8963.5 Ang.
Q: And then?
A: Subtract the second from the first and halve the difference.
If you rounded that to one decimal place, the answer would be -0.3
